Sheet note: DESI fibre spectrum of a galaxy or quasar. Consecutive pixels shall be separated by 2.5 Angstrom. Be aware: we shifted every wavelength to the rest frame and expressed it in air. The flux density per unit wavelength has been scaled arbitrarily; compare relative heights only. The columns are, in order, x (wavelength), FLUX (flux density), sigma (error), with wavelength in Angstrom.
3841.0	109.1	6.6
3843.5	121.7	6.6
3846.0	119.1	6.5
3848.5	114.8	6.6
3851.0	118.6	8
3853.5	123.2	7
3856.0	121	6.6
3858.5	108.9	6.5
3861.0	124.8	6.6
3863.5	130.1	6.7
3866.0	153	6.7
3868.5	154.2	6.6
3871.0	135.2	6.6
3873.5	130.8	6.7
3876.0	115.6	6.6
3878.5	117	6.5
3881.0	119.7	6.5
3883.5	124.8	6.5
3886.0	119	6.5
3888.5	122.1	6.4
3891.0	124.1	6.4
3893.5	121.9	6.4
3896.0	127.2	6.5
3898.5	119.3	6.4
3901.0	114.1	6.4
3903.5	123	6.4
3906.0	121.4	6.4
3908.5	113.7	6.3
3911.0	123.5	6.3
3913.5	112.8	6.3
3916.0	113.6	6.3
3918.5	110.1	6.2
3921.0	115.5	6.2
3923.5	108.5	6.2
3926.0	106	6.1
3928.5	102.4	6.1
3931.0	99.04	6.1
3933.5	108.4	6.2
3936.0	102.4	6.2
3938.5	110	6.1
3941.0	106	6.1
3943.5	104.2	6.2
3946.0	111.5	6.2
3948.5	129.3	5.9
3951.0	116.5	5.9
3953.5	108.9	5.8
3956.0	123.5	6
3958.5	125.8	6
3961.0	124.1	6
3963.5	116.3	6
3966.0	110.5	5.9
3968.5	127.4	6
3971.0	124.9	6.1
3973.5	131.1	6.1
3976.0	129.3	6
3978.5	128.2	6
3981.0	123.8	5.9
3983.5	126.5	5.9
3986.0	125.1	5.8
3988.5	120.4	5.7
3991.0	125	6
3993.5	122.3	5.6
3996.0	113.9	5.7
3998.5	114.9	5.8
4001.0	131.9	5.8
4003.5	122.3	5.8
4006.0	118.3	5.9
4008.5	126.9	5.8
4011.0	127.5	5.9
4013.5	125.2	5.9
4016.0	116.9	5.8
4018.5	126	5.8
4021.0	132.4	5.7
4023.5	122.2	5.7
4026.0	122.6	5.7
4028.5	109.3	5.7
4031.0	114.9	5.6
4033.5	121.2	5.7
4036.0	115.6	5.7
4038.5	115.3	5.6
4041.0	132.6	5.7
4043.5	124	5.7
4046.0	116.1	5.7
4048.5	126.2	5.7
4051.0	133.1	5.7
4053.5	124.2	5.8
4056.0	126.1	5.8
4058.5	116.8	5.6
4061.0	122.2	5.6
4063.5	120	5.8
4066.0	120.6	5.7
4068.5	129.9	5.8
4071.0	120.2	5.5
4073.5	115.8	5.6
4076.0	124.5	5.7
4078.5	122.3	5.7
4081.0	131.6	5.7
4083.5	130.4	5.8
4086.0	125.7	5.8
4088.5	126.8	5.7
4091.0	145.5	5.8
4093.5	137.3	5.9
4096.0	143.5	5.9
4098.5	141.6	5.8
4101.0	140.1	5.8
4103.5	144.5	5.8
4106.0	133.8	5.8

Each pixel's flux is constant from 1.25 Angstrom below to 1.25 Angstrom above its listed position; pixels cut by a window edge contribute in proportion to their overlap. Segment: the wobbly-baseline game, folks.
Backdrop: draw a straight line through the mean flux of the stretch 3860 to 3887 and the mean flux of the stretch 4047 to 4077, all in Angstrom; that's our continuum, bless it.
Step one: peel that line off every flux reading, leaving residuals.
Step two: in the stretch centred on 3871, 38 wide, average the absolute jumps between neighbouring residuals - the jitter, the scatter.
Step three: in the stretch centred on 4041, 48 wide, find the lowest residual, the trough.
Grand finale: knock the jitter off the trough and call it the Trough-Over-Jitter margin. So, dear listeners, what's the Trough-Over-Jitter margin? -23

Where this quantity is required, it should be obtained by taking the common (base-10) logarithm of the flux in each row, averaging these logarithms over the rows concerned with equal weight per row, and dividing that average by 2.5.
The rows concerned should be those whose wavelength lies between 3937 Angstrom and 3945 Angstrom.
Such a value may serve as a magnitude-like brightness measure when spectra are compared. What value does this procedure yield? 0.811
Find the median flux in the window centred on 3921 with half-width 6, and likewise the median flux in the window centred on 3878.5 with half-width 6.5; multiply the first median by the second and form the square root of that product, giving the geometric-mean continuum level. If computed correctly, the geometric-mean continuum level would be 115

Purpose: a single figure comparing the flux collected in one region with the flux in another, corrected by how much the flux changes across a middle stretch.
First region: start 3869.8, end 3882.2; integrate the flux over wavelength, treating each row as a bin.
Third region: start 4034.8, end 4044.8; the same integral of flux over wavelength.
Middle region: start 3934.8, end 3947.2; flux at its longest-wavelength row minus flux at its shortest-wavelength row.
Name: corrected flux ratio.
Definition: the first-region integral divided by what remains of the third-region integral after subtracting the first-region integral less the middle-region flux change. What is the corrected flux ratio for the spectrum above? -5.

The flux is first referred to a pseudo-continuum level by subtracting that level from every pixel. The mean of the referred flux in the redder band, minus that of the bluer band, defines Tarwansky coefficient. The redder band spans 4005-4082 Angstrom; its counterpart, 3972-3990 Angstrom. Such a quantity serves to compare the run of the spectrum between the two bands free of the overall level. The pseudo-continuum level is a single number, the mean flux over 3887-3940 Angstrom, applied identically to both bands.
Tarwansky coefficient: -4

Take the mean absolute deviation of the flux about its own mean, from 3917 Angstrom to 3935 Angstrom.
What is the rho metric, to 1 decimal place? 4.0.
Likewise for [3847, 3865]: 5.2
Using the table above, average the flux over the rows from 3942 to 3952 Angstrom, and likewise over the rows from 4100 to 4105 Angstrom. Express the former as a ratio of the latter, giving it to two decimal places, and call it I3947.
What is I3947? 0.81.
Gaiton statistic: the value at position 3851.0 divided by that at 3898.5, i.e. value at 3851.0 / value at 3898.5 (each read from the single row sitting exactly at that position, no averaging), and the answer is 0.99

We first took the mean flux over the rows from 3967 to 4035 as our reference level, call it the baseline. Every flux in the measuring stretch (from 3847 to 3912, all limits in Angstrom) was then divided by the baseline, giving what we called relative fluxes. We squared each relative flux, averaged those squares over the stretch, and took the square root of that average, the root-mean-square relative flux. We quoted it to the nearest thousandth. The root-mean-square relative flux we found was 1.008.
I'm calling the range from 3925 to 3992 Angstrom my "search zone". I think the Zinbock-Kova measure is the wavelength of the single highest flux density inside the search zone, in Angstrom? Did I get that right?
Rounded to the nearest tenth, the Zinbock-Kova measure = 3973.5 Angstrom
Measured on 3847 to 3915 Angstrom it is 3868.5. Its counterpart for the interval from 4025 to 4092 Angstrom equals 4091.0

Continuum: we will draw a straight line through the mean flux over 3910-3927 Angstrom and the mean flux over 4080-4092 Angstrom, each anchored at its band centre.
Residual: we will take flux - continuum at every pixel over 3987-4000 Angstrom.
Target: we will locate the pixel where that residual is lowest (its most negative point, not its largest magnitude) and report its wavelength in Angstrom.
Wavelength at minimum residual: 3996.0 Angstrom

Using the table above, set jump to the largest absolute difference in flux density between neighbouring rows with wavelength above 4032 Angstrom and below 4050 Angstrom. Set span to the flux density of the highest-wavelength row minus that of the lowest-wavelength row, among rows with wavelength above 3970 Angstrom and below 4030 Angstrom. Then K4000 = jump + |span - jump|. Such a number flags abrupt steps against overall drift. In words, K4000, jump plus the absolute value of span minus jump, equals 50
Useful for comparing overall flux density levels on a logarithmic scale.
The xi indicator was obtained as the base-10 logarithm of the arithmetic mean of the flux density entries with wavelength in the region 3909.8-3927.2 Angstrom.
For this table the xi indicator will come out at 2.05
